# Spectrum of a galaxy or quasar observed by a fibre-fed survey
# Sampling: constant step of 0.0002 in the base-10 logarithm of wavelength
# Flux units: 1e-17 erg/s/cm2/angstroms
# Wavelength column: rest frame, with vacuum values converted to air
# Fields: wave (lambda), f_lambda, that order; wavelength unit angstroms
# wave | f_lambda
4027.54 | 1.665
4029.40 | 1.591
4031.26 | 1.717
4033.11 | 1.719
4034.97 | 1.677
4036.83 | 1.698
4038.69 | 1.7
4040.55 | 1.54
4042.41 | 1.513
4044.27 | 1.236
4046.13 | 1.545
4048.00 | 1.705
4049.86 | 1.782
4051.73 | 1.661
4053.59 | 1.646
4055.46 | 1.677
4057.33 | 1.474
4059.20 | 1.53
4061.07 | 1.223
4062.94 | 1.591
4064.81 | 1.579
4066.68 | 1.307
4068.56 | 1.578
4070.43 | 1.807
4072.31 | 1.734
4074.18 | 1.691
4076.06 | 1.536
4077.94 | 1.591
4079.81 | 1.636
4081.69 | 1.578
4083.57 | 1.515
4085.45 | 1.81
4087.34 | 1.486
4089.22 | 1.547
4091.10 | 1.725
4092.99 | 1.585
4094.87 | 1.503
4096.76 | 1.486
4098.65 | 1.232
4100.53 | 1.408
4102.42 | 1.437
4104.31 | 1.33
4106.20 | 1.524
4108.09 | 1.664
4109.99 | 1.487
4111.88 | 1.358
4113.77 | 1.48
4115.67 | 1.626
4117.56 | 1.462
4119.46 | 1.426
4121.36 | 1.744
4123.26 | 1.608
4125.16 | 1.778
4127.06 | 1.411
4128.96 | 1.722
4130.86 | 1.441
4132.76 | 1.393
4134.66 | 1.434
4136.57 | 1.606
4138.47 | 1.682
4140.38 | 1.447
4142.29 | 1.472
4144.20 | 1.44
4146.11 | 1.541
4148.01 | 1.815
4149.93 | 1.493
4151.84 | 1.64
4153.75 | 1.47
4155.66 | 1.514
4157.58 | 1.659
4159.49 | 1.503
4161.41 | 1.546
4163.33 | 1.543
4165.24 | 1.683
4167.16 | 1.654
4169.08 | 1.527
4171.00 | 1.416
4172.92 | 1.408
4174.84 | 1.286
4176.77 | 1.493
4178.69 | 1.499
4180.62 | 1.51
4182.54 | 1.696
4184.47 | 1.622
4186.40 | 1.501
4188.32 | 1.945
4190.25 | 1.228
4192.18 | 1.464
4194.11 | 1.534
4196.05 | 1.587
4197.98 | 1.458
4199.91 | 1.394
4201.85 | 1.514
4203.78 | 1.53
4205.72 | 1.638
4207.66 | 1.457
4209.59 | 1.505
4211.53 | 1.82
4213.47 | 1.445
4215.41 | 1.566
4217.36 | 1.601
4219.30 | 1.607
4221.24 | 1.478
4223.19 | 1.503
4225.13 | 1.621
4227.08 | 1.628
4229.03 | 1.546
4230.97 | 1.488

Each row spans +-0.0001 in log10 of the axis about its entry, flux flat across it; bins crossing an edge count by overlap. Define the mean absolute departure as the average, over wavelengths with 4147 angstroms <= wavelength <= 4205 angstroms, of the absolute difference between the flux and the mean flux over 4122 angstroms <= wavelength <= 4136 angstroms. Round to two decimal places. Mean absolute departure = 0.10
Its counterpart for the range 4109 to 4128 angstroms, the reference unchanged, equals 0.12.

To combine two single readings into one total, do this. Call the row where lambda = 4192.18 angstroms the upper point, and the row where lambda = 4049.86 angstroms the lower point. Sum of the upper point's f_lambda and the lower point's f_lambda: 3.25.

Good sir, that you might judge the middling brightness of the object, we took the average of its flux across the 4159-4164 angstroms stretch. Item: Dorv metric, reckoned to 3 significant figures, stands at 1.53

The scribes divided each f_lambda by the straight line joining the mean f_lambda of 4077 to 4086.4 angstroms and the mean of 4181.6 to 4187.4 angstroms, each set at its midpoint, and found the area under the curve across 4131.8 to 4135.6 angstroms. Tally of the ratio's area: 3.33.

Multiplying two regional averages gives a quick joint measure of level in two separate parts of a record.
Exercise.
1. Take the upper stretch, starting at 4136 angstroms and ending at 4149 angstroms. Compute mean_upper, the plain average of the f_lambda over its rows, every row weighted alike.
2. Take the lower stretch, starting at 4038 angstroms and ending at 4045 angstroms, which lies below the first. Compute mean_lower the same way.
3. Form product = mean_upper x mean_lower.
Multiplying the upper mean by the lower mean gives 2.35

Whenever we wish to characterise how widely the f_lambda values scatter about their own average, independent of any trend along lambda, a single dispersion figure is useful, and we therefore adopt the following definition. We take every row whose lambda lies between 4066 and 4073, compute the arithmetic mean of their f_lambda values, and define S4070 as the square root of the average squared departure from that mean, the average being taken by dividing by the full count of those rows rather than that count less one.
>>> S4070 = 0.19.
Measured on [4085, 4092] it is 0.13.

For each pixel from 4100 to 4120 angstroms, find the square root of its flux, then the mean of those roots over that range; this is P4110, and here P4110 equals 1.21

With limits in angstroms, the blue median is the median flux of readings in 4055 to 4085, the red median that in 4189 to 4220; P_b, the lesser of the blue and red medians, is 1.52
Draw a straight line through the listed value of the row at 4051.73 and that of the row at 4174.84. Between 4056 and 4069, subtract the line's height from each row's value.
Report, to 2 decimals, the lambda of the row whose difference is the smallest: 4061.07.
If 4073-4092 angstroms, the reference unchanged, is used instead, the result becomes 4087.34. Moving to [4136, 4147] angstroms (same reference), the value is 4140.38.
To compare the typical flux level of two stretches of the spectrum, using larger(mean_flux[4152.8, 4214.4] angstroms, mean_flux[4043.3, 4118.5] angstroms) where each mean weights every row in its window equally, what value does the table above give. 1.544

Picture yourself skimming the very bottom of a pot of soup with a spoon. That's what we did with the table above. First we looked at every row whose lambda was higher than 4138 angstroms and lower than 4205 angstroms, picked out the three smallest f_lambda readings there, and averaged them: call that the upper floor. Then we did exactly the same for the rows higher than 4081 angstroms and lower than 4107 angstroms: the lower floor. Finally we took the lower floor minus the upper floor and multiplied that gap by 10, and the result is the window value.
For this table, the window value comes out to 0.21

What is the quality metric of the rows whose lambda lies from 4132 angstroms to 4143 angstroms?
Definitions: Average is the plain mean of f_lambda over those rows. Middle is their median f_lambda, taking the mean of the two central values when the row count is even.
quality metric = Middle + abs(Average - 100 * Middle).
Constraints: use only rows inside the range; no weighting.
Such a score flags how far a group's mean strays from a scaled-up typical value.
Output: 146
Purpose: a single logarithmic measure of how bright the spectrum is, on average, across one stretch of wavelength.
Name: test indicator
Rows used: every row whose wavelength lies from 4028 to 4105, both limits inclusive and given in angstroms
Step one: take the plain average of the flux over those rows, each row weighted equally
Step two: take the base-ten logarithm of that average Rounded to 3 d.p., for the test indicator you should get 0.196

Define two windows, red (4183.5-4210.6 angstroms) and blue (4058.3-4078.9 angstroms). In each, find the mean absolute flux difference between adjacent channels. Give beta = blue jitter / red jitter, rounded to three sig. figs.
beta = 1.01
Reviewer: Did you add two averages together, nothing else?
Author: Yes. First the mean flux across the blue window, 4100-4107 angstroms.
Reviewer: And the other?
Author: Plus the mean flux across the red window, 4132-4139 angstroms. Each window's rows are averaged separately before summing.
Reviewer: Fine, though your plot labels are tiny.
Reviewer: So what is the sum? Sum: 2.95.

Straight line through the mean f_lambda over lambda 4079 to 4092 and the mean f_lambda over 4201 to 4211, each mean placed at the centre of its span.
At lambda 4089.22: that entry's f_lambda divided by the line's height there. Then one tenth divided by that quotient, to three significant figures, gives 0.104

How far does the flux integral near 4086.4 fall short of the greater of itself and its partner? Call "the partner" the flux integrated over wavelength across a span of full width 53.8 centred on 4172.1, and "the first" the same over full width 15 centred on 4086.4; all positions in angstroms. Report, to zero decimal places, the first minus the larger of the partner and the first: -59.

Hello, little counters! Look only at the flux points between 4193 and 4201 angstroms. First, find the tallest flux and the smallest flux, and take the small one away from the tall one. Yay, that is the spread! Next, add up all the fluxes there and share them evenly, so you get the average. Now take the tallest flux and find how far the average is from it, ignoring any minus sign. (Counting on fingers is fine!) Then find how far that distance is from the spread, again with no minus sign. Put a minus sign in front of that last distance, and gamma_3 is -0.10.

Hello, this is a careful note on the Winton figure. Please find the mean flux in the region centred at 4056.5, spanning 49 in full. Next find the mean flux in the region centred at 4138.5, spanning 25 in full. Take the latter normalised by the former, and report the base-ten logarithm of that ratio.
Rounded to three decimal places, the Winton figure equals -0.017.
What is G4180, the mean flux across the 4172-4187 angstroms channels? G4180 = 1.502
